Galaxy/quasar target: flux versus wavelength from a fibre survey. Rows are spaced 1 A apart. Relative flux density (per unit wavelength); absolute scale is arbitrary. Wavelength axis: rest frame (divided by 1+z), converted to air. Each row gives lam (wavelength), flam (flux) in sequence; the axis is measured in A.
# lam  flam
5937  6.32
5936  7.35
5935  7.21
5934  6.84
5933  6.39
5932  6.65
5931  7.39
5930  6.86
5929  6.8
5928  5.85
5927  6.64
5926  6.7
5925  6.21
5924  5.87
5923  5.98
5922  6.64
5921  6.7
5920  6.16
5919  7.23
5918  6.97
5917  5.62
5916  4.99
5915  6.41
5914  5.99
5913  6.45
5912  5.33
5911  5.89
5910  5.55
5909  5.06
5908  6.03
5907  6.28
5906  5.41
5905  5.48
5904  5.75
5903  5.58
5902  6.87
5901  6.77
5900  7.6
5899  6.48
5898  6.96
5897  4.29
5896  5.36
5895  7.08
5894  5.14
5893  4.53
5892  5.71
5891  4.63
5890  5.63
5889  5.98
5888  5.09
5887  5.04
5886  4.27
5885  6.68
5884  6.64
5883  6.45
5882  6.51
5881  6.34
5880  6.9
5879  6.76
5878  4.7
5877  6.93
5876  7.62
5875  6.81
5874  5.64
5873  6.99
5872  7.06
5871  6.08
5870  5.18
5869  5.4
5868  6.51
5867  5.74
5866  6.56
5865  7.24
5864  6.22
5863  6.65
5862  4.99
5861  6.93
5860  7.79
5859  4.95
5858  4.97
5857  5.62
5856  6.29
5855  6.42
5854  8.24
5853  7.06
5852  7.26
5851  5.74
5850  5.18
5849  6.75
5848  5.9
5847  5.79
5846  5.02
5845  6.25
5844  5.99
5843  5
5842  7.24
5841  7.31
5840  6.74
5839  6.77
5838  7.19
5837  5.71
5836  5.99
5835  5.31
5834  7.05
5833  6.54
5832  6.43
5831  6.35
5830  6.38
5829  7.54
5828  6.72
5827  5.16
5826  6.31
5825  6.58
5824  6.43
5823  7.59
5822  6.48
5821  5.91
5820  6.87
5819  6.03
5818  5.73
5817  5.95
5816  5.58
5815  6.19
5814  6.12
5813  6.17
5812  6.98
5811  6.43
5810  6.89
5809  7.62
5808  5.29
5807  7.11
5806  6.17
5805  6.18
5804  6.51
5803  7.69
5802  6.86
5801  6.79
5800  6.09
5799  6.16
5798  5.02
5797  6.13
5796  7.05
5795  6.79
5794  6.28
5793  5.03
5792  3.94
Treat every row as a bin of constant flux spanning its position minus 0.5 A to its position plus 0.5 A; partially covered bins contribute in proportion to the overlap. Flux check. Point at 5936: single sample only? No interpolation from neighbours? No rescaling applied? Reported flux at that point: 7.35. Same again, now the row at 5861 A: 6.93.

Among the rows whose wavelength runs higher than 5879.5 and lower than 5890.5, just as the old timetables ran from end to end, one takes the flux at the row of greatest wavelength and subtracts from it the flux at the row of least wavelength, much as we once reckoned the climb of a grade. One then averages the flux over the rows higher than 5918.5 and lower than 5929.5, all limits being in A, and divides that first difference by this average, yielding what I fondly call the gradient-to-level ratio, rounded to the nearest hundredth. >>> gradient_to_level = -0.20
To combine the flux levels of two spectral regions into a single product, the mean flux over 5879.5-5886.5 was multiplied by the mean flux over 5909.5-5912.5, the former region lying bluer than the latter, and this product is 35.0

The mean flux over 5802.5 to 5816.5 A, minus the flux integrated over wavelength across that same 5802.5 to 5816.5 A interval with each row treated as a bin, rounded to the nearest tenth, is -84.4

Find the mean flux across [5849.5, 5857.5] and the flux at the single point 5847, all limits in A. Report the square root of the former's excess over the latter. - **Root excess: 0.83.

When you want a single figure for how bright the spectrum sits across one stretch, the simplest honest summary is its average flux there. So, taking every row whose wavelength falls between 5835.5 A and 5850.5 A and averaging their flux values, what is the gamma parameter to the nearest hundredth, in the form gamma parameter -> 6.19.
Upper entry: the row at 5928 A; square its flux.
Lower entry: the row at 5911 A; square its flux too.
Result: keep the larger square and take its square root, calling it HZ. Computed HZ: 5.9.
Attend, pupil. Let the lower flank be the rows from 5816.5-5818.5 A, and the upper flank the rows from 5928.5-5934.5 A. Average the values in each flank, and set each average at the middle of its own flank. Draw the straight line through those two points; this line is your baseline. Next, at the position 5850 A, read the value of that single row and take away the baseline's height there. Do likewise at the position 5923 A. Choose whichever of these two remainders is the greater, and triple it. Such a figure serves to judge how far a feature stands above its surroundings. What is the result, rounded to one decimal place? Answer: -2.3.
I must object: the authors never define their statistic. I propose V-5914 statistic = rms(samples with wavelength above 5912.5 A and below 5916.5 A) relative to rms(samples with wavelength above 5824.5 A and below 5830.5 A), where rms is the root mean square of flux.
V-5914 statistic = 0.92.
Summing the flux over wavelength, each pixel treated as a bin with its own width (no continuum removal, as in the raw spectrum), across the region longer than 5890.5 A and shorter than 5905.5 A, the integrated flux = 88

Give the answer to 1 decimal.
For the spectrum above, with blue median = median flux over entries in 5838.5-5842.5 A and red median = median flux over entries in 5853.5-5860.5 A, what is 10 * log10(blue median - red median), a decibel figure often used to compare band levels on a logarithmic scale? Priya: -1.5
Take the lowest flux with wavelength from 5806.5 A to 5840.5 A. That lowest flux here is 5.16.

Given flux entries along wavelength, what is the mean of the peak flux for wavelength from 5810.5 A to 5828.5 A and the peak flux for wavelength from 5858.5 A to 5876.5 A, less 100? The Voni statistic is -92.3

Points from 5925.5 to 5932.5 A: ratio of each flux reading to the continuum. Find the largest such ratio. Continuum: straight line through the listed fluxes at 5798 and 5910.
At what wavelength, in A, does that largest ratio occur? 5931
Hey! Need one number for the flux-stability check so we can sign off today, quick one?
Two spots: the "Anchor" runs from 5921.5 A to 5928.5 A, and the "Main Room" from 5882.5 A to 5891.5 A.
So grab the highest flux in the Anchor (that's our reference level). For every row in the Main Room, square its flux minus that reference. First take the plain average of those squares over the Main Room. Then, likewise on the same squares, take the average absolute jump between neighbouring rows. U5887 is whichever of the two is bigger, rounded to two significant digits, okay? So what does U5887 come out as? 1.9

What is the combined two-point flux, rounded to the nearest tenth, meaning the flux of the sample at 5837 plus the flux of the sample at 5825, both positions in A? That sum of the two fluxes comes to 12.3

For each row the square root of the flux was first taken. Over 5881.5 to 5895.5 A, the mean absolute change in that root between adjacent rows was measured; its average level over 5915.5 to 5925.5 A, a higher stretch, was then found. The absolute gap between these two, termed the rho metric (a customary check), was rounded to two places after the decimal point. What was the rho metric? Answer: 2.32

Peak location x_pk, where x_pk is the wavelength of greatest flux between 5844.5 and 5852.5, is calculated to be 5852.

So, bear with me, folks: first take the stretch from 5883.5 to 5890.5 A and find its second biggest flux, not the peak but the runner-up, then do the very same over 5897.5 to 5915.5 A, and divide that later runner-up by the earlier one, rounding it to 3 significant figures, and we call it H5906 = 1.05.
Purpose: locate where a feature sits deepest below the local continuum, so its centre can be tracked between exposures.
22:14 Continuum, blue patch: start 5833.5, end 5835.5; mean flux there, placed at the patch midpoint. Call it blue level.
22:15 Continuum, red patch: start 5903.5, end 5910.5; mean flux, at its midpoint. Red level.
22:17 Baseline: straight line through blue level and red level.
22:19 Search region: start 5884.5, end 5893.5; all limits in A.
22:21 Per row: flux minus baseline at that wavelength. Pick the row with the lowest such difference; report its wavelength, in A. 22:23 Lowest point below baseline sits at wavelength 5886 A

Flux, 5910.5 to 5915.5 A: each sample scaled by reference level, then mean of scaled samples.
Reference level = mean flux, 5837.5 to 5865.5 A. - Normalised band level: 0.95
